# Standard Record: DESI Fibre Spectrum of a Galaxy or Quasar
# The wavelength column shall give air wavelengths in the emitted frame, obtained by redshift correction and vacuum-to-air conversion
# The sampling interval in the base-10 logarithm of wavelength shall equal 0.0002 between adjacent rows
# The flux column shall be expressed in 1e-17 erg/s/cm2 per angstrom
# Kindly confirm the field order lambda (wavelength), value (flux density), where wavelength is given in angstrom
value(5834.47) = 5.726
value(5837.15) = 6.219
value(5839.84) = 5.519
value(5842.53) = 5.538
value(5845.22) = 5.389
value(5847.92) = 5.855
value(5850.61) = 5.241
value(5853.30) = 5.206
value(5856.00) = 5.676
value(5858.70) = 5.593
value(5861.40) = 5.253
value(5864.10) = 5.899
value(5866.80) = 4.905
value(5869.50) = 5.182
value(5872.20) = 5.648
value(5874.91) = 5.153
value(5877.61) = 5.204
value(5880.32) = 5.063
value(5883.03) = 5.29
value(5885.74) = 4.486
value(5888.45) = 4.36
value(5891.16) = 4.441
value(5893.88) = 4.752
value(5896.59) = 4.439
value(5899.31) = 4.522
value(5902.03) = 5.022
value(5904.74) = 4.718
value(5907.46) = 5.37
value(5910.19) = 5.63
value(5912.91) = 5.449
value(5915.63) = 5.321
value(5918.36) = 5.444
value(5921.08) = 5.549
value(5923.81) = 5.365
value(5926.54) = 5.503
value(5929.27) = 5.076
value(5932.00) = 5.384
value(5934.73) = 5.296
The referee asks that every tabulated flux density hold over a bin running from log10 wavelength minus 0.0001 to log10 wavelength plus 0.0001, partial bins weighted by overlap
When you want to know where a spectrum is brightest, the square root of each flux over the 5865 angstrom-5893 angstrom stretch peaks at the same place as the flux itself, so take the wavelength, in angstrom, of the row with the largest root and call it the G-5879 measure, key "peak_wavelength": 5872.20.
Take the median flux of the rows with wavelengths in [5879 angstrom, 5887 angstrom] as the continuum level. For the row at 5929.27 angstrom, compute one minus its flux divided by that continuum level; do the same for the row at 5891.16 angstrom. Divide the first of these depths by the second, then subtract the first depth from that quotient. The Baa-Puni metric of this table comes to 0.0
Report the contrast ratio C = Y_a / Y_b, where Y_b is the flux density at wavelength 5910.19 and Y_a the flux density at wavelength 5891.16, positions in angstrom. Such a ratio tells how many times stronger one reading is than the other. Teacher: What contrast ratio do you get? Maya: 0.79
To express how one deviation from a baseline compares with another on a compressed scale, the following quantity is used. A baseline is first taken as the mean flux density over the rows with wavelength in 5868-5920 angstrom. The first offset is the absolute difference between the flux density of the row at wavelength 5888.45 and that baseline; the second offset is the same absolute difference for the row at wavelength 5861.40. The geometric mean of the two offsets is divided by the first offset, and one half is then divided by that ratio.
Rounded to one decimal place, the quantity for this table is 0.9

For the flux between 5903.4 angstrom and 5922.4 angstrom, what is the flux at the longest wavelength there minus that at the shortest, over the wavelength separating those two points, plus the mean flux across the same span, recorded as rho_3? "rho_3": 5.41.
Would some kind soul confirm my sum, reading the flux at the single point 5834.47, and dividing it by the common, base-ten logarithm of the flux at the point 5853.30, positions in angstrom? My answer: 8.0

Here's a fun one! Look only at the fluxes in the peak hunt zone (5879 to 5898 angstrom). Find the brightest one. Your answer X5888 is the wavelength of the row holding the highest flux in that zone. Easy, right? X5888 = 5883.03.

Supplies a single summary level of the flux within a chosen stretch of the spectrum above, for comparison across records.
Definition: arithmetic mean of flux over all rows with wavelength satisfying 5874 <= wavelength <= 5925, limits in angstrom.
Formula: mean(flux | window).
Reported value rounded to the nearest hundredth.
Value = 5.03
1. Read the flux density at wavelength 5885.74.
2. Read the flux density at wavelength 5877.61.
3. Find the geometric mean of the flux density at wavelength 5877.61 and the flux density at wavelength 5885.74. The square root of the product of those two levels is 4.83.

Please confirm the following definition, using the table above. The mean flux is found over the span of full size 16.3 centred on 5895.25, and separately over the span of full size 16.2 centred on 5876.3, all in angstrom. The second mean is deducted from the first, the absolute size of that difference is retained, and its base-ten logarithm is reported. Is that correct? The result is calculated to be -0.18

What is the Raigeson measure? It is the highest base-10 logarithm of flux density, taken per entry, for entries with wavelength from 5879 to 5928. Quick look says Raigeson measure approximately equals 0.751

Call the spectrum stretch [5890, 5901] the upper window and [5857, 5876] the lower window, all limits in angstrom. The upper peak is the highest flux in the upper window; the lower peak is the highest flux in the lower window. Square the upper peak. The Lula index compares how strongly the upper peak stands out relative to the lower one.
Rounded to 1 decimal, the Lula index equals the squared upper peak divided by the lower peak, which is 3.8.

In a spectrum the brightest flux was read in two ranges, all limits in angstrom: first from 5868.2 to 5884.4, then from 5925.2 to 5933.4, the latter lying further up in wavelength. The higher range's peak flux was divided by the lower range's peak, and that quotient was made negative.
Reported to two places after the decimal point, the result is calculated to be -0.97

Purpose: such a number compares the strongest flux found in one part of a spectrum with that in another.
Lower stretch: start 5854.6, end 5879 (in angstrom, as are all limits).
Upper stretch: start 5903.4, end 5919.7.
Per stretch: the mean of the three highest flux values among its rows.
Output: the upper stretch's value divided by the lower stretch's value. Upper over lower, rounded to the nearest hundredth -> 0.96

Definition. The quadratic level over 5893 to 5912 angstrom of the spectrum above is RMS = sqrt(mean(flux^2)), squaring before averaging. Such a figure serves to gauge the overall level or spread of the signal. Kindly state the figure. 4.94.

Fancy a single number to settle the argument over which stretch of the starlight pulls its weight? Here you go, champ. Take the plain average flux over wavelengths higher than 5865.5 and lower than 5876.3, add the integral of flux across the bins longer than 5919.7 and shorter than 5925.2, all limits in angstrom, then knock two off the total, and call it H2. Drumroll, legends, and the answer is 33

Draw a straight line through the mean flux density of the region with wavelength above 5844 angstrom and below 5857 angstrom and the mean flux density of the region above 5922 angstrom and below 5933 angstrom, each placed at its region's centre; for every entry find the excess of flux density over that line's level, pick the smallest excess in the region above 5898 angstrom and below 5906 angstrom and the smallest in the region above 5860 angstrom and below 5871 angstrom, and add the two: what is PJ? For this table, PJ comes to -1.4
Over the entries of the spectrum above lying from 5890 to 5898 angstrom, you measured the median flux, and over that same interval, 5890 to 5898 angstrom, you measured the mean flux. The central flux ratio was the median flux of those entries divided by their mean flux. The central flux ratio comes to 0.98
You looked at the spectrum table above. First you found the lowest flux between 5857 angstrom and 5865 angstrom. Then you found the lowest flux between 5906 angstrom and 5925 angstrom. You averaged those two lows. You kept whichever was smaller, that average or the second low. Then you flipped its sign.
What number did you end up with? -5.3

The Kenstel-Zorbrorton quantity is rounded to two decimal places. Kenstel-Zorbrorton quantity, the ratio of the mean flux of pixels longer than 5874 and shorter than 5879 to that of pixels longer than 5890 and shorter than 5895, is 1.13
